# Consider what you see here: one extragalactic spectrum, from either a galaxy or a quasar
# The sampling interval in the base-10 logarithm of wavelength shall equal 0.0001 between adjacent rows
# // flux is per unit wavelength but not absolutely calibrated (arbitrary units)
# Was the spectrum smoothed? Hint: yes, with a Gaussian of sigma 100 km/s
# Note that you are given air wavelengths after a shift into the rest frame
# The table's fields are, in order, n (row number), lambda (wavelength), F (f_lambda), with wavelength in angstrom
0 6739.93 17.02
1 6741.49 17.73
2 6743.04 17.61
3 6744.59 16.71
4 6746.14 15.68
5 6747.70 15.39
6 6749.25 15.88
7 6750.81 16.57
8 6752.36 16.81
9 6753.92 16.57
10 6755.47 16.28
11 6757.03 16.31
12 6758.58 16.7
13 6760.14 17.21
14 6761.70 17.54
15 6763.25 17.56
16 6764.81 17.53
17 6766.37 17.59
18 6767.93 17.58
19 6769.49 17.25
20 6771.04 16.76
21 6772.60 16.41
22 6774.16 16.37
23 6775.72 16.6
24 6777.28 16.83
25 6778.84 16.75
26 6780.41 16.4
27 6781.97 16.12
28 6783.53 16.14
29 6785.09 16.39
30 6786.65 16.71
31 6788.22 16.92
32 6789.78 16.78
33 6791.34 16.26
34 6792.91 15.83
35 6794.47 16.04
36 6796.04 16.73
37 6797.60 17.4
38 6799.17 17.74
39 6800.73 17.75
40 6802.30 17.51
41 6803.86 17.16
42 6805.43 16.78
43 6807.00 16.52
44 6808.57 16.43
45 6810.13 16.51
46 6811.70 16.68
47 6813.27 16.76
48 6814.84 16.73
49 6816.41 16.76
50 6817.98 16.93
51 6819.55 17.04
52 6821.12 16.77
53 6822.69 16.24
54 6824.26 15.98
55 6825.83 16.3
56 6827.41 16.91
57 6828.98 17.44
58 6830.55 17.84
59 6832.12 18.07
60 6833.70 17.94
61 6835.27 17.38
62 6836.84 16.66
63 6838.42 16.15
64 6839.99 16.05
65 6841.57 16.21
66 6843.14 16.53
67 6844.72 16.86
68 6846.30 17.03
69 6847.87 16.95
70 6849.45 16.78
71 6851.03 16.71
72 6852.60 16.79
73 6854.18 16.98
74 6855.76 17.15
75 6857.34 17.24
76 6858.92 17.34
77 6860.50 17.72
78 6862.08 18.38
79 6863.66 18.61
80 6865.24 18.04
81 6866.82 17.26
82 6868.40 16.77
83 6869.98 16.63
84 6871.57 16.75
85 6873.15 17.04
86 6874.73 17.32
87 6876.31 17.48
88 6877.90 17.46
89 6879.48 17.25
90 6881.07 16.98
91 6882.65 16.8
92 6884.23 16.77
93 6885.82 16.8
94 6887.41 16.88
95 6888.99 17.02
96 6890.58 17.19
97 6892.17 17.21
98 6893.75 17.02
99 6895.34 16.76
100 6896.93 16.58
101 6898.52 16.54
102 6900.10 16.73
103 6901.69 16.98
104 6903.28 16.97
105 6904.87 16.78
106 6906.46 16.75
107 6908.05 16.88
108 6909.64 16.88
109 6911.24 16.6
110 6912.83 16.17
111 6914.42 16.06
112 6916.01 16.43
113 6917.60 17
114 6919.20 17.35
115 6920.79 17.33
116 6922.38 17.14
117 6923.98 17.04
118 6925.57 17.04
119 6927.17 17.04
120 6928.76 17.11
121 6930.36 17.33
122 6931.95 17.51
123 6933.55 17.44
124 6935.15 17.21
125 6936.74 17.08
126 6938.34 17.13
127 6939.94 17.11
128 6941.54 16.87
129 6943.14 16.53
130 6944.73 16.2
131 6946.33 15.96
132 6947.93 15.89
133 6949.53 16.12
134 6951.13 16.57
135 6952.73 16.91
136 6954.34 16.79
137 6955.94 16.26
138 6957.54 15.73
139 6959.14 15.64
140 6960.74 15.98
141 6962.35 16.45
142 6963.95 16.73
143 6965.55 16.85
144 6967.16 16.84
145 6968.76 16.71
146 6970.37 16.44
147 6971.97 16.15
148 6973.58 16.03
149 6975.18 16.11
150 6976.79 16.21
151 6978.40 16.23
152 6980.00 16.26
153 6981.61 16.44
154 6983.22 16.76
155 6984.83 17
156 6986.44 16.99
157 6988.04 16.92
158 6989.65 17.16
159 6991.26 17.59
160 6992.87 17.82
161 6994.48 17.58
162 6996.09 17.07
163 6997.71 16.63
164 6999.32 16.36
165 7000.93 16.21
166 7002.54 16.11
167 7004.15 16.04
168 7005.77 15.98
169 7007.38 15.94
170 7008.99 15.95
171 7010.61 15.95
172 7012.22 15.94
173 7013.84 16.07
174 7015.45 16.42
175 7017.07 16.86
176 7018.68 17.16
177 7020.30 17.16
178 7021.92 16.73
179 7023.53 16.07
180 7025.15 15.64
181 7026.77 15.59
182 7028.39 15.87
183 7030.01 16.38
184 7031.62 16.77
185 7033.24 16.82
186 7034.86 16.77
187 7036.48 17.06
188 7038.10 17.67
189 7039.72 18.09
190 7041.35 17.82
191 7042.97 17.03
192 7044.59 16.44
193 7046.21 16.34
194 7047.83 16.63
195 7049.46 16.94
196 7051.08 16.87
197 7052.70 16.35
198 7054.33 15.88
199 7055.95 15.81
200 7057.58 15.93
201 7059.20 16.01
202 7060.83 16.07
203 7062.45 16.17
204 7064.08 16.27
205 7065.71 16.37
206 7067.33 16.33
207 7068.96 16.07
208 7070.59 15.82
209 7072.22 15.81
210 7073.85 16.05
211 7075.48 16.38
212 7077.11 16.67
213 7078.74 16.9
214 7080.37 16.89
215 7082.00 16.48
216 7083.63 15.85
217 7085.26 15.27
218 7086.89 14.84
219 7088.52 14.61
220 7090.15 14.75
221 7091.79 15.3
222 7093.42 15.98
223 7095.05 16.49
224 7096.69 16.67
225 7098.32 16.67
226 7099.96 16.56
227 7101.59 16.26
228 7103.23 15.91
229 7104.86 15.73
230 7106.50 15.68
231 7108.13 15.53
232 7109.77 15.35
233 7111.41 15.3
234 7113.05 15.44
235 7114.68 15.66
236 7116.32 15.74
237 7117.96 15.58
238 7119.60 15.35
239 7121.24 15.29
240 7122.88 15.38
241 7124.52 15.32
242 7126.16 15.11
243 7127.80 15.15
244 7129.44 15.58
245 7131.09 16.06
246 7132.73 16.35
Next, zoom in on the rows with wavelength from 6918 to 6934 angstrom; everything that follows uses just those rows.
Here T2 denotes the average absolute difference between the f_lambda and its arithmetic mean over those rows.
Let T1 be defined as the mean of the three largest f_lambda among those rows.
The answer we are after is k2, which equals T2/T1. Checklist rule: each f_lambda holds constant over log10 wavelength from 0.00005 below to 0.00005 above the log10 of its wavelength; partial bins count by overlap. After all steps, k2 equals 0.0091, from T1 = 17.4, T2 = 0.16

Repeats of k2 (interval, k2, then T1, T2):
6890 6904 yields 0.0121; 17.1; 0.21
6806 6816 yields 0.0071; 16.7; 0.12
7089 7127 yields 0.0247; 16.6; 0.41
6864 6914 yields 0.0146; 17.7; 0.26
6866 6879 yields 0.0167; 17.4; 0.29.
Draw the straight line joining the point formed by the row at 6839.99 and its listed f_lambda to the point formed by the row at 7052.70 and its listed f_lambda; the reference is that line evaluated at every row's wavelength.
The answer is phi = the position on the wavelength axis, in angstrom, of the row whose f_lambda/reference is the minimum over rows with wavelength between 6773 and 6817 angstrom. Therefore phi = 6792.91 angstrom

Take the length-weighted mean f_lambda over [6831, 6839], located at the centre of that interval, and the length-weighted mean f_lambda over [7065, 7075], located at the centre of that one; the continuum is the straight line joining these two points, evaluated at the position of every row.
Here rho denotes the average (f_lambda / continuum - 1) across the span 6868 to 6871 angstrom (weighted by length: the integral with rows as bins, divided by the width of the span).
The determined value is -0.024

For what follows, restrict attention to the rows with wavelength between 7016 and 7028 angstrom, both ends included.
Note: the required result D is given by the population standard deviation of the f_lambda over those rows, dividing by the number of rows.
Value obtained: 0.63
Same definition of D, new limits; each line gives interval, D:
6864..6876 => 0.45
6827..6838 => 0.49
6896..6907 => 0.16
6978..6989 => 0.32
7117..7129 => 0.14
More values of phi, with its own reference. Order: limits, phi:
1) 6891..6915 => 6914.42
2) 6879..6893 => 6884.23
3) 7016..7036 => 7026.77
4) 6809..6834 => 6824.26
